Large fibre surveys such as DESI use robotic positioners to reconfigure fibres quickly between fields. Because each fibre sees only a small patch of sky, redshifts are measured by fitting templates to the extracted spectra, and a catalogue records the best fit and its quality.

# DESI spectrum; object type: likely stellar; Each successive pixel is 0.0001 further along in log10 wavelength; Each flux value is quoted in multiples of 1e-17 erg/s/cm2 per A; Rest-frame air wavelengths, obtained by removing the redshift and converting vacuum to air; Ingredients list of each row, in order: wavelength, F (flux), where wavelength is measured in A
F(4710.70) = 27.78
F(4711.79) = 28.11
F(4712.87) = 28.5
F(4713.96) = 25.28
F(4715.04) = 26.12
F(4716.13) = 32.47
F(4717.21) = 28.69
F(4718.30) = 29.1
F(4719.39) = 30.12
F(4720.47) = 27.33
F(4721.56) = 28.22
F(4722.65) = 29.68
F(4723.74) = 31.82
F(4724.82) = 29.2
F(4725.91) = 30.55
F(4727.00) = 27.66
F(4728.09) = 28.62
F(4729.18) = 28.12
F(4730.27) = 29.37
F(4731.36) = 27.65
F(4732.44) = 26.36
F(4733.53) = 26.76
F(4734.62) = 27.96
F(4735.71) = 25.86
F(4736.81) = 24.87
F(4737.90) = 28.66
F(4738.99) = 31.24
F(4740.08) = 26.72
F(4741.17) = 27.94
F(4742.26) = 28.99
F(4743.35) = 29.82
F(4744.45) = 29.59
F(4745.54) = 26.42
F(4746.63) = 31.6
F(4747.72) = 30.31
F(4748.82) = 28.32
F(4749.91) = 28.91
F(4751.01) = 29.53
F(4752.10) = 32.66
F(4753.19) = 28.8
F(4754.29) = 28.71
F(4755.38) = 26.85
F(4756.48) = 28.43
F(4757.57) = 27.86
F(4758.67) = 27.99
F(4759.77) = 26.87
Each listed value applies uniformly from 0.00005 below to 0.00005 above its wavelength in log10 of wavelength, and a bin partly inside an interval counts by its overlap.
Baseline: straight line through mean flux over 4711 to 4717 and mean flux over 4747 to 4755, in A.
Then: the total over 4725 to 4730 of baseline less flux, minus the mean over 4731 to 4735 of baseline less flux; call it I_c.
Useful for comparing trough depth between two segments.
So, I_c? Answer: -2.0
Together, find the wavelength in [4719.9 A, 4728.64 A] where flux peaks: 4723.74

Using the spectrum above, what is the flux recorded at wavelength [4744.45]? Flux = 29.59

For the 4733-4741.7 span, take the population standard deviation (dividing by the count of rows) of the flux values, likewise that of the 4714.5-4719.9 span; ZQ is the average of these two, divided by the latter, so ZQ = 0.94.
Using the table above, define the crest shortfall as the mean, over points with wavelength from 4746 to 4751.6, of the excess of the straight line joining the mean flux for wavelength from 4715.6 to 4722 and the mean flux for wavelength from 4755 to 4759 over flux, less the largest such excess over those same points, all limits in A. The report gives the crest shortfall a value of -1.4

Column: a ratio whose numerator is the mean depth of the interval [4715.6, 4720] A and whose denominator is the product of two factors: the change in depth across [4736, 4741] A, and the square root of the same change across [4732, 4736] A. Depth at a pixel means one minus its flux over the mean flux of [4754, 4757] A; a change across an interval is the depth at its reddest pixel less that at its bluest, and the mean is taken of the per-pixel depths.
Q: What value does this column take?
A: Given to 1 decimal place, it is 8.5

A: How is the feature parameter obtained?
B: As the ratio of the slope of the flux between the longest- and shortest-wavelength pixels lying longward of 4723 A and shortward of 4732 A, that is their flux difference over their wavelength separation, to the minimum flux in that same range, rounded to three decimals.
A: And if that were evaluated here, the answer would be -0.020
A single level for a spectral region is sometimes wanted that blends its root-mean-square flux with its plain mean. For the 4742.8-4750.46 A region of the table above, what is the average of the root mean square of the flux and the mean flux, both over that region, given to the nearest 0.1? 29.3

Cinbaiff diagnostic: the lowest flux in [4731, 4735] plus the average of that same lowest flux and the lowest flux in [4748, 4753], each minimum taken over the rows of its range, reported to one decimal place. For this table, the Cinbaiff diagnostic 53.7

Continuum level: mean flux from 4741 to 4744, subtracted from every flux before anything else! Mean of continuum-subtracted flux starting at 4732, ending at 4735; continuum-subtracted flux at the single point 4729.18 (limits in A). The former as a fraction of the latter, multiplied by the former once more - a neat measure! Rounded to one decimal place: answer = -4.5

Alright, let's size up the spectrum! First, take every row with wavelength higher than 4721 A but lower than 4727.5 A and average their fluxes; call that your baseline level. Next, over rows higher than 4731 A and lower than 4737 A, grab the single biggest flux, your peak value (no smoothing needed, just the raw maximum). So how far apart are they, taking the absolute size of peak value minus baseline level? 1.6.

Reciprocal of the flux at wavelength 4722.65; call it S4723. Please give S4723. 0.0337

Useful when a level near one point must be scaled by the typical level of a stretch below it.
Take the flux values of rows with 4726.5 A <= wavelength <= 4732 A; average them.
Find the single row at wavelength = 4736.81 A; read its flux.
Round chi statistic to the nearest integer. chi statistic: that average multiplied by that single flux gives 703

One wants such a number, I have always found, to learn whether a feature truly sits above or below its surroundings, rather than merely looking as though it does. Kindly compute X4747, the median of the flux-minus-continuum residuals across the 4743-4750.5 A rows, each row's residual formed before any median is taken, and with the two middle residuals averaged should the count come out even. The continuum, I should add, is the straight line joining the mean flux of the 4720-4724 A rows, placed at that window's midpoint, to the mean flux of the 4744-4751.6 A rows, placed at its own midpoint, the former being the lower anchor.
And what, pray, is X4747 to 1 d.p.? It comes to 0.3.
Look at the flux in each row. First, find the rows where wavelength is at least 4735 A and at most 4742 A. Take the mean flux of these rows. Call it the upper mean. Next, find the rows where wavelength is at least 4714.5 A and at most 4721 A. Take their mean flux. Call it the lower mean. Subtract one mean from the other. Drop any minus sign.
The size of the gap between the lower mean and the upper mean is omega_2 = 1.4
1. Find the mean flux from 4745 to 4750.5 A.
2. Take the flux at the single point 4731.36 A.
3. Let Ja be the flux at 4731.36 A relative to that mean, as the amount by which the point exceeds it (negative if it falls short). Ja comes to -1.5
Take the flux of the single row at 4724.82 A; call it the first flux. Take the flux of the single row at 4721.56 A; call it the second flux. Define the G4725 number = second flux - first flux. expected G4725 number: -1.0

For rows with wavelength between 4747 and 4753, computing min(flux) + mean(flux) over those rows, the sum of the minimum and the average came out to 58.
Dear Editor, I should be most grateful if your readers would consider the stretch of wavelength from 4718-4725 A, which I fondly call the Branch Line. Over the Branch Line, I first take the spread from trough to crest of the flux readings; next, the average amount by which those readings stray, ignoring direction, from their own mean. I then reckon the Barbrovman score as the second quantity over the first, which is 0.227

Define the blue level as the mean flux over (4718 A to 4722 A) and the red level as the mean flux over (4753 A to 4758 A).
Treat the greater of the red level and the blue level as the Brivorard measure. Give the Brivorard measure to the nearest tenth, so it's 28.7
